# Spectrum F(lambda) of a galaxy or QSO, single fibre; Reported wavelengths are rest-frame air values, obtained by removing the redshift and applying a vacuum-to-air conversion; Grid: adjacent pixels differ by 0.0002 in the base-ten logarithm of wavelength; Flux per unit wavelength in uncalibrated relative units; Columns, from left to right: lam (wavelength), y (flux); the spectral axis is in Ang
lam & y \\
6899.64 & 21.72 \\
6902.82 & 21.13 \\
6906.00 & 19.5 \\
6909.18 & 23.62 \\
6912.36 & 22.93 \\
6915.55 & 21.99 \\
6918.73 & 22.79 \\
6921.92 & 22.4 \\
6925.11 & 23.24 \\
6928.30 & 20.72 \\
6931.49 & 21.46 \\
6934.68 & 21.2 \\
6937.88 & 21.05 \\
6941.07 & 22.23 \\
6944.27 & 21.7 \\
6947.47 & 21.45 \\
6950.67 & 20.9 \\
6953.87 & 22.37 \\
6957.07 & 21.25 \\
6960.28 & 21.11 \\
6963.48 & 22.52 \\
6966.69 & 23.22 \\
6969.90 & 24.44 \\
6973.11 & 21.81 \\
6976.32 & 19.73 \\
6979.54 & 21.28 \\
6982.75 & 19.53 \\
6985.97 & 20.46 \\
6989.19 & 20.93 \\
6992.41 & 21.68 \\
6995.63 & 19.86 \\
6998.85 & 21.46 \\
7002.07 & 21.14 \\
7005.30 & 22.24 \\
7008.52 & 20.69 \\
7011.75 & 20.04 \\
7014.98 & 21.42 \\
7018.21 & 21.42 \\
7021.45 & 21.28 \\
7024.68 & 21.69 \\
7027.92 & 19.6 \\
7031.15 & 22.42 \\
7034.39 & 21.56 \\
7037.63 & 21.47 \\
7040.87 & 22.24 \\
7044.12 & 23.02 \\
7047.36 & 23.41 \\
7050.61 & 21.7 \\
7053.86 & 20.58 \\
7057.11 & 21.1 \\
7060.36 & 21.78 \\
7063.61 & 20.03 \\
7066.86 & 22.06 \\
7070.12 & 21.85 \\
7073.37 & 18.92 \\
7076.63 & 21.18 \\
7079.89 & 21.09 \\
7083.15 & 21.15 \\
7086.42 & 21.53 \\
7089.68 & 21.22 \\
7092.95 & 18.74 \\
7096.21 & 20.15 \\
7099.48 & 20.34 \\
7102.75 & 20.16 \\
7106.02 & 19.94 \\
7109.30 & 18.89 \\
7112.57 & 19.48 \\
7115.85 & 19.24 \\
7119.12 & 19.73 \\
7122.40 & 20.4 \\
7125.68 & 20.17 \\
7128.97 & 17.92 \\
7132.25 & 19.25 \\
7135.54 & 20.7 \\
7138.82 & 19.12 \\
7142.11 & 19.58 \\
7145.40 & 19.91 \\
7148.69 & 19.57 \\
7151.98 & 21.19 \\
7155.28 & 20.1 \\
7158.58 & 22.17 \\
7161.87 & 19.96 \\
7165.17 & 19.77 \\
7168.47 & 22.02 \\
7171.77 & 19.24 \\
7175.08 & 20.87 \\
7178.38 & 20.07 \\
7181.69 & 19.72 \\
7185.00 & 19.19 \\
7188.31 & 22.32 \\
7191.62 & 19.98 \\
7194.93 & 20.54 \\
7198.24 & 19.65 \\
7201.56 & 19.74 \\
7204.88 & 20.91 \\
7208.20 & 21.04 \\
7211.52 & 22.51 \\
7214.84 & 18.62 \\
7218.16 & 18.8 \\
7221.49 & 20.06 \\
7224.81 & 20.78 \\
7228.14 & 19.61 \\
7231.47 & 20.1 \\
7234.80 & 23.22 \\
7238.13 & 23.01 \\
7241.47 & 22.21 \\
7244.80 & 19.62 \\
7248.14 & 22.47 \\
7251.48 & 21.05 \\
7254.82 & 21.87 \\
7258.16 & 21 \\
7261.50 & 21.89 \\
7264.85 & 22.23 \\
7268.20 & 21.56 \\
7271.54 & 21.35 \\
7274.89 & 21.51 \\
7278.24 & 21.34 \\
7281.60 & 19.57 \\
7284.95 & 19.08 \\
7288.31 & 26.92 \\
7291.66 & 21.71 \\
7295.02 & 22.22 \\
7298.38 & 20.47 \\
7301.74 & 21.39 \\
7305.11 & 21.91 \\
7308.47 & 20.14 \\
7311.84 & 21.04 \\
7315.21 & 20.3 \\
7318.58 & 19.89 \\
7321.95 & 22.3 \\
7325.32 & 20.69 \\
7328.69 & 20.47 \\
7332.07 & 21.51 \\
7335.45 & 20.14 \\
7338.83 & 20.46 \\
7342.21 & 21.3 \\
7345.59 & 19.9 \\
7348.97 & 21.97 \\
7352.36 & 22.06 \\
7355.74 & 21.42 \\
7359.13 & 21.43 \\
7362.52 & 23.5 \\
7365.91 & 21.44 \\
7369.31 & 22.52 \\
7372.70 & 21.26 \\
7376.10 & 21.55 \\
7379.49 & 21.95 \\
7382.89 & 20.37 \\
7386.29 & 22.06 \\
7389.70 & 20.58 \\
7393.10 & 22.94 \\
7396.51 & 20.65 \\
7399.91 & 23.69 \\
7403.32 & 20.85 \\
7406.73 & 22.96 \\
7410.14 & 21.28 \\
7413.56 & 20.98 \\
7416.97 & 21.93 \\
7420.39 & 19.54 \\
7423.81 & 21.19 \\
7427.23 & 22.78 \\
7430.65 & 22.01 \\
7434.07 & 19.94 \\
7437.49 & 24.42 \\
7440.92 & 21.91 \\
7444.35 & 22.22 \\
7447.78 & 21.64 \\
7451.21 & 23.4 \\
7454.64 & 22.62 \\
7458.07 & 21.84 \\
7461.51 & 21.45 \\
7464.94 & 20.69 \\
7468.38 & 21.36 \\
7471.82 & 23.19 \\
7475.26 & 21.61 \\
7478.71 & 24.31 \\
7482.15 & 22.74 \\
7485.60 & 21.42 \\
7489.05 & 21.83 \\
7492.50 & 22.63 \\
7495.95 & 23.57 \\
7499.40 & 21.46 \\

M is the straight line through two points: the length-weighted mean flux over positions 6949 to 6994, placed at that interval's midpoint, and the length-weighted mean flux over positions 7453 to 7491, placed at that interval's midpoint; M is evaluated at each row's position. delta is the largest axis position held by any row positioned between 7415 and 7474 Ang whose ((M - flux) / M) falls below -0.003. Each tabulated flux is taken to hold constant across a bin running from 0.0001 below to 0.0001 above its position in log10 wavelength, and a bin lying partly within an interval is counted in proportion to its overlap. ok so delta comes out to 7471.82 Ang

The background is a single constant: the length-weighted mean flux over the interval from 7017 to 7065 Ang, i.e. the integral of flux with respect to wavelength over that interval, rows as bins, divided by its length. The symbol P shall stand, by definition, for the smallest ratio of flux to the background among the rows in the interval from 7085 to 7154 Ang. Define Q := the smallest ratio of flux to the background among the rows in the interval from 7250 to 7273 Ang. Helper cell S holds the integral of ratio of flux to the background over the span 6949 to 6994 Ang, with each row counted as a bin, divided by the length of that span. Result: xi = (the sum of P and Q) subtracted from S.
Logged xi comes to -0.81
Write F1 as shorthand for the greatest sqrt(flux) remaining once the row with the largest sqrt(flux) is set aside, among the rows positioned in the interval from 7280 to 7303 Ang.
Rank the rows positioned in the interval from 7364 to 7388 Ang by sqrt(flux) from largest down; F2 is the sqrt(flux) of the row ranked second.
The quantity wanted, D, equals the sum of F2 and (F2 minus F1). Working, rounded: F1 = 4.71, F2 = 4.70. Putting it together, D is 4.7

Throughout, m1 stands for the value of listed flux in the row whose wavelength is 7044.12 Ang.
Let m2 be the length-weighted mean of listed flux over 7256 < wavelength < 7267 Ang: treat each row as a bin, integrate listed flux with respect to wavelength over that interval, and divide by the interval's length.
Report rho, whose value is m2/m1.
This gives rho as 0.94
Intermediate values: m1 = 23.02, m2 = 21.7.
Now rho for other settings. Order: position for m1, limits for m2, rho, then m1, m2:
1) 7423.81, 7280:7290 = 1.03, 21.19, 21.9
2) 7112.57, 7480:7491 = 1.13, 19.48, 22.1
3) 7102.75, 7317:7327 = 1.04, 20.16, 21.0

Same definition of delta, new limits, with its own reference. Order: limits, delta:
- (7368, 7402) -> 7399.91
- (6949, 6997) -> 6992.41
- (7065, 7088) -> 7070.12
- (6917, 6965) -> 6963.48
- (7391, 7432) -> 7427.23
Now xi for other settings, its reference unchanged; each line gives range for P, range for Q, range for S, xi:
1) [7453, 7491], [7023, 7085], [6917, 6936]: -0.82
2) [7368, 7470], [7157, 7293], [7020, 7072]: -0.77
